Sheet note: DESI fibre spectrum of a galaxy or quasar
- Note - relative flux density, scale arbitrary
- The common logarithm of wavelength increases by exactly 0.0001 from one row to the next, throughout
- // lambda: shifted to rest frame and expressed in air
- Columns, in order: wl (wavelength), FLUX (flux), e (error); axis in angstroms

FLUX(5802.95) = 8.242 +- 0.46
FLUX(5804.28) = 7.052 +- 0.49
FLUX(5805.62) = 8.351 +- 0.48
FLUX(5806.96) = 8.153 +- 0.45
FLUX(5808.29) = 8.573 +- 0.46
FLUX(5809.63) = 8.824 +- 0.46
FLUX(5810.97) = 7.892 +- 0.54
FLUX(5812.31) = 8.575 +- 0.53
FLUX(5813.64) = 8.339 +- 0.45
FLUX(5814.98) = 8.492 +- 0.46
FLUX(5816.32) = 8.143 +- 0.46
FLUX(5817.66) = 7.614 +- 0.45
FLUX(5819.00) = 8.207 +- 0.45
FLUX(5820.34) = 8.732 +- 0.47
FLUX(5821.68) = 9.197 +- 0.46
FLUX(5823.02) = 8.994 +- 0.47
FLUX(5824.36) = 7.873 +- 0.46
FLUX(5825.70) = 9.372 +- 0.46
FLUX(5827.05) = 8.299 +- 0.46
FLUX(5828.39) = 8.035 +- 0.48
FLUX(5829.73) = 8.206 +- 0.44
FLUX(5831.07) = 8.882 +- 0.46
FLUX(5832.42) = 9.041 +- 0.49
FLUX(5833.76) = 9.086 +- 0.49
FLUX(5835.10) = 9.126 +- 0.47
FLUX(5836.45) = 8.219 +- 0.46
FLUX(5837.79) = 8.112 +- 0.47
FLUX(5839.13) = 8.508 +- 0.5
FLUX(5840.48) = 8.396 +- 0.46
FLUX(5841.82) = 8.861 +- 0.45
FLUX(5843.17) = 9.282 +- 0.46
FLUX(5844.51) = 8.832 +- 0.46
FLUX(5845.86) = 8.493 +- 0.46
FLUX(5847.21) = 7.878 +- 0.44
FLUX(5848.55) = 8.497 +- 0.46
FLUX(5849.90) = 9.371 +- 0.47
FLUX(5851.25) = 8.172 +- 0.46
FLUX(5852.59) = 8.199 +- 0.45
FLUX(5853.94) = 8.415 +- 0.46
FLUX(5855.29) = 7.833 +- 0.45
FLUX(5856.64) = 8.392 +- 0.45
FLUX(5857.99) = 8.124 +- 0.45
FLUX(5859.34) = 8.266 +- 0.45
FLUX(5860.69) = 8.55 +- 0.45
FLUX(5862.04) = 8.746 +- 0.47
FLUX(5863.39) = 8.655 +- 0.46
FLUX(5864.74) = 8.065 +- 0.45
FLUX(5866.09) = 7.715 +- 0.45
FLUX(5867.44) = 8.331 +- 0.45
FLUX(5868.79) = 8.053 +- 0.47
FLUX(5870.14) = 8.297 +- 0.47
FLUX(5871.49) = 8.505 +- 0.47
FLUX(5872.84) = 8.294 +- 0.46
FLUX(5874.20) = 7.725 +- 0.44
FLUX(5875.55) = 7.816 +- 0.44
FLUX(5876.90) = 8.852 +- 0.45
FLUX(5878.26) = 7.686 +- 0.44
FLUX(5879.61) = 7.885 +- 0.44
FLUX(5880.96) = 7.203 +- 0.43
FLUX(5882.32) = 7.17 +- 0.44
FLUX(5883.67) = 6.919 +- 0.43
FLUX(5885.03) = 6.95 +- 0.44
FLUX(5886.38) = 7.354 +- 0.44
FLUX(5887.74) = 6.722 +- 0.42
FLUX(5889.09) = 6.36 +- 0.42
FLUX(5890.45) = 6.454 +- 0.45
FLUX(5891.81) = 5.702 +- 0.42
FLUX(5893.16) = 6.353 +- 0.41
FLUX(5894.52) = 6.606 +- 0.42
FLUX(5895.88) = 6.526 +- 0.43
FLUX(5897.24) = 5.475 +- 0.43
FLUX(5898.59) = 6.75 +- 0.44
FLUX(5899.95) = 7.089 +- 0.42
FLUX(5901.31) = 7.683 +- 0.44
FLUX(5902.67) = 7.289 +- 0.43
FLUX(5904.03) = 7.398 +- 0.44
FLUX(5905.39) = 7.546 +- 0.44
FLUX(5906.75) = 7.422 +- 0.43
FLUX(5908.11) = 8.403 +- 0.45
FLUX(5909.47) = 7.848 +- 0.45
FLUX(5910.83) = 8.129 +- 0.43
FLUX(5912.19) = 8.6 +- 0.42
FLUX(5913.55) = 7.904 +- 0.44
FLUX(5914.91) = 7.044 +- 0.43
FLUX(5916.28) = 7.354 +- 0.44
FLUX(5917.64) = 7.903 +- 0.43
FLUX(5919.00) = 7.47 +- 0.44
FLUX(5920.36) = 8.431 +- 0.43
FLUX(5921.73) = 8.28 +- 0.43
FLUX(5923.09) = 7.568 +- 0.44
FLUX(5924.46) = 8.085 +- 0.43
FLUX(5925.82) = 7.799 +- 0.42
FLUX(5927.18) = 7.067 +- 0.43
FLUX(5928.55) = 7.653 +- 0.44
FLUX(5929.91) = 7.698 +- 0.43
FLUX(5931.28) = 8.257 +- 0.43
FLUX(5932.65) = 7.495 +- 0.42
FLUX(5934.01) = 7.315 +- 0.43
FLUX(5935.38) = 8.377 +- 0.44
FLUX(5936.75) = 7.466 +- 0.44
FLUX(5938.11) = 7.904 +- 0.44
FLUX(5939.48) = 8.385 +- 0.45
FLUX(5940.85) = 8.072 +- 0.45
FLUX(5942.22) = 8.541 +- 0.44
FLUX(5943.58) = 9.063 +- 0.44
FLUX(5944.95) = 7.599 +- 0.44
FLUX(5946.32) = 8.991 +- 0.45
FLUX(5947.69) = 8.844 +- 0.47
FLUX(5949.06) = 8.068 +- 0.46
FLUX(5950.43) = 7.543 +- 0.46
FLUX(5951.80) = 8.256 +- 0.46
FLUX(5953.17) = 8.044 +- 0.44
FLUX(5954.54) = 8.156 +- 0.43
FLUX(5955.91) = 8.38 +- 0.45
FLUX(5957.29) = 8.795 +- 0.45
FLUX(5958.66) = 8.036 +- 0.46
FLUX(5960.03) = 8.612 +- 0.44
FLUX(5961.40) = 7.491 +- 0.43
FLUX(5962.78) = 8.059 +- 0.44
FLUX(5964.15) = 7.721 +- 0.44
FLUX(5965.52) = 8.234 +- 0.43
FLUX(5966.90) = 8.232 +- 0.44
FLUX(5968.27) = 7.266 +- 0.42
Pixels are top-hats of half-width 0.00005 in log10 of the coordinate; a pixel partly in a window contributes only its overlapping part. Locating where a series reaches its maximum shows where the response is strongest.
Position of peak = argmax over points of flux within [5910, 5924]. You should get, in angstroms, 5912.19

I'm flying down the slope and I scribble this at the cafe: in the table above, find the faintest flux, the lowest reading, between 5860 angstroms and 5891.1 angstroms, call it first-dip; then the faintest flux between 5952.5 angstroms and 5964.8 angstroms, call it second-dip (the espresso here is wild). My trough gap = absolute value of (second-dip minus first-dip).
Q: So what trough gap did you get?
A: 1.1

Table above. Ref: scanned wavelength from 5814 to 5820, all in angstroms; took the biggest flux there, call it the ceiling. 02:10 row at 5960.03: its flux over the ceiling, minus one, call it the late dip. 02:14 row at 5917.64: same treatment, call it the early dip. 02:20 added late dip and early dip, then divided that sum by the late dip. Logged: -4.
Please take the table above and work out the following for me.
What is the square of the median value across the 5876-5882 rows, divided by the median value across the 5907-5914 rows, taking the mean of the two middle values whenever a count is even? 7.5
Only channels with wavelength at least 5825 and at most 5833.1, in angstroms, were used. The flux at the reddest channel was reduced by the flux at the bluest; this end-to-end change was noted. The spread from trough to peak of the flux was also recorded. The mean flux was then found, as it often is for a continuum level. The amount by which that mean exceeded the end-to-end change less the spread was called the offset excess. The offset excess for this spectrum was 10.3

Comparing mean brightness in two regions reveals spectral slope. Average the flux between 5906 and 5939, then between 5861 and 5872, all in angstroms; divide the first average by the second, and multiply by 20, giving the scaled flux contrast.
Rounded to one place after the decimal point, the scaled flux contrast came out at 18.8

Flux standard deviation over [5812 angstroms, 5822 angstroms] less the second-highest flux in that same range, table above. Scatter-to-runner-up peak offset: -8.3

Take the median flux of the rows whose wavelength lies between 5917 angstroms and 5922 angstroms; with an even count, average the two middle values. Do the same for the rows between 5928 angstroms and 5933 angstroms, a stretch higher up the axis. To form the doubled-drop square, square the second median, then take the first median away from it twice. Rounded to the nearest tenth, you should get 42.7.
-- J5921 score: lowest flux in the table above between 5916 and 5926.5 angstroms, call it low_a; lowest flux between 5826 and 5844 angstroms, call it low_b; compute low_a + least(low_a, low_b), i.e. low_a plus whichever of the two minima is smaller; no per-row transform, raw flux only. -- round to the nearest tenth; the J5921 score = 14.7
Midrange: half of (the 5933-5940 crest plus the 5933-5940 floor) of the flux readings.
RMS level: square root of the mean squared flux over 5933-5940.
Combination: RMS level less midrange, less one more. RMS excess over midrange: -0.95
